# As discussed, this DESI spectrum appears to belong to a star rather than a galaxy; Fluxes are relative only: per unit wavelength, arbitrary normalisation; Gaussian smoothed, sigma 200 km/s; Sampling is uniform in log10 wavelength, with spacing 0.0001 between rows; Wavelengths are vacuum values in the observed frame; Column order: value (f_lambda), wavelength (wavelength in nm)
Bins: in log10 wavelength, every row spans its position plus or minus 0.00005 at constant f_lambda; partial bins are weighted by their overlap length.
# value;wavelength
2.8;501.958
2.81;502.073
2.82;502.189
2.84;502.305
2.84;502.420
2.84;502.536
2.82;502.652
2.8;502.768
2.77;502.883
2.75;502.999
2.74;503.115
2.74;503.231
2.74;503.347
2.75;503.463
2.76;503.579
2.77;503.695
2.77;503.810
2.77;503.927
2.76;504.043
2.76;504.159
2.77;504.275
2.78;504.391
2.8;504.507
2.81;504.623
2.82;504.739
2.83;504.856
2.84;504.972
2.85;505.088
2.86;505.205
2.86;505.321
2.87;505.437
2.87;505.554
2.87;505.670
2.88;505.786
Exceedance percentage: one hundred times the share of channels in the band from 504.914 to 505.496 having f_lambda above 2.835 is 100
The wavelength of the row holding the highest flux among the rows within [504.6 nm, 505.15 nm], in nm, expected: 505.088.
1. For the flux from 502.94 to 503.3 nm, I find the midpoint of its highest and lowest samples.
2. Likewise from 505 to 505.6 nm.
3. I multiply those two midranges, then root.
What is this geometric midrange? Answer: 2.80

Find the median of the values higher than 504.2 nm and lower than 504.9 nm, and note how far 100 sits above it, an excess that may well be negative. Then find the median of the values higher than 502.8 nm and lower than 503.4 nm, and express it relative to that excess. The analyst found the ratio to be 0.0282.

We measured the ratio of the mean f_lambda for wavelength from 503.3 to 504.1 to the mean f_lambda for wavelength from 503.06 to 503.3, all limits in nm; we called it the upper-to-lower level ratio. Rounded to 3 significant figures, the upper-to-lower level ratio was 1.01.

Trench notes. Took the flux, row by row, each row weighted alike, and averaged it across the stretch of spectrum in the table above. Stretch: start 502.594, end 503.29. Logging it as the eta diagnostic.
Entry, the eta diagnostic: 2.77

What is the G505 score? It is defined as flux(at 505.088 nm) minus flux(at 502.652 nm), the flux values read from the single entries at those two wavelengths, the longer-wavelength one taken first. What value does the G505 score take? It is 0.03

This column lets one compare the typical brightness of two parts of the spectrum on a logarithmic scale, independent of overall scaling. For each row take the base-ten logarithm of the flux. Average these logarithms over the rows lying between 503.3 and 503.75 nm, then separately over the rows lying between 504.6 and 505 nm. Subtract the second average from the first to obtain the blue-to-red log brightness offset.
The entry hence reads -0.011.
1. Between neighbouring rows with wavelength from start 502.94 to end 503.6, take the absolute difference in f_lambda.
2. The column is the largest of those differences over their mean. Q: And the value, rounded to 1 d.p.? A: 1.7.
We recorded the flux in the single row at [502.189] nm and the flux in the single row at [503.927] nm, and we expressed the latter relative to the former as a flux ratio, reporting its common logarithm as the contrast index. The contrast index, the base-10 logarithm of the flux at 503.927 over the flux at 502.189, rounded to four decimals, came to -0.0078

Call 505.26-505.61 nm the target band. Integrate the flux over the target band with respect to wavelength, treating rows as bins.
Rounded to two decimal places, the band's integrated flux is 1.00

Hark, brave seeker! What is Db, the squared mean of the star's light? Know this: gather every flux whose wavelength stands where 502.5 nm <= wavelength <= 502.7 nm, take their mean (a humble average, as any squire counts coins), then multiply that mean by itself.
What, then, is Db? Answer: 8.0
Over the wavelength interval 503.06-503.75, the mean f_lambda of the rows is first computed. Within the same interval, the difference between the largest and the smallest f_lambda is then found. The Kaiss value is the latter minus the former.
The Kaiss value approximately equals -2.72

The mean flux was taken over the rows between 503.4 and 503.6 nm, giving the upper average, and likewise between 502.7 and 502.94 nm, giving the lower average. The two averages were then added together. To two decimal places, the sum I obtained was 5.54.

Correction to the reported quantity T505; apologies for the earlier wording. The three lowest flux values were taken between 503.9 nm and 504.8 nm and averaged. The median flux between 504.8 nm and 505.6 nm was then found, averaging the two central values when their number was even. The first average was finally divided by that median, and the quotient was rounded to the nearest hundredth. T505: 0.97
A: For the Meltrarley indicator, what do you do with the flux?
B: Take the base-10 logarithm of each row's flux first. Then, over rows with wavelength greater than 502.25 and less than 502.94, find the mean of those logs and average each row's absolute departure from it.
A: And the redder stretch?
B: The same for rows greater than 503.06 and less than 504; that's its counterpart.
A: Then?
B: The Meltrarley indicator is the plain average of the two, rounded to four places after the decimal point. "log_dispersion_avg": 0.0027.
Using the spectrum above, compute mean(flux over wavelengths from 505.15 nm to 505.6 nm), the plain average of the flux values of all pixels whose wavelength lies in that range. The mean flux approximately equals 2.87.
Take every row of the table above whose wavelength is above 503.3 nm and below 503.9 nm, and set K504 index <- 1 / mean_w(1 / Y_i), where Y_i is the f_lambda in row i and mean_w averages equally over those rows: 2.76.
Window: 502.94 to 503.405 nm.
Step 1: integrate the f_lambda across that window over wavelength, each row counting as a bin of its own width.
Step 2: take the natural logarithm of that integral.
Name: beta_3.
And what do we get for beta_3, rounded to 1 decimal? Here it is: 0.2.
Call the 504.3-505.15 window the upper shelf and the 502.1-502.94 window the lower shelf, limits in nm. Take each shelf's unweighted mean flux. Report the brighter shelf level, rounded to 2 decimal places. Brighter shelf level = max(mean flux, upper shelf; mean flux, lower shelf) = 2.82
